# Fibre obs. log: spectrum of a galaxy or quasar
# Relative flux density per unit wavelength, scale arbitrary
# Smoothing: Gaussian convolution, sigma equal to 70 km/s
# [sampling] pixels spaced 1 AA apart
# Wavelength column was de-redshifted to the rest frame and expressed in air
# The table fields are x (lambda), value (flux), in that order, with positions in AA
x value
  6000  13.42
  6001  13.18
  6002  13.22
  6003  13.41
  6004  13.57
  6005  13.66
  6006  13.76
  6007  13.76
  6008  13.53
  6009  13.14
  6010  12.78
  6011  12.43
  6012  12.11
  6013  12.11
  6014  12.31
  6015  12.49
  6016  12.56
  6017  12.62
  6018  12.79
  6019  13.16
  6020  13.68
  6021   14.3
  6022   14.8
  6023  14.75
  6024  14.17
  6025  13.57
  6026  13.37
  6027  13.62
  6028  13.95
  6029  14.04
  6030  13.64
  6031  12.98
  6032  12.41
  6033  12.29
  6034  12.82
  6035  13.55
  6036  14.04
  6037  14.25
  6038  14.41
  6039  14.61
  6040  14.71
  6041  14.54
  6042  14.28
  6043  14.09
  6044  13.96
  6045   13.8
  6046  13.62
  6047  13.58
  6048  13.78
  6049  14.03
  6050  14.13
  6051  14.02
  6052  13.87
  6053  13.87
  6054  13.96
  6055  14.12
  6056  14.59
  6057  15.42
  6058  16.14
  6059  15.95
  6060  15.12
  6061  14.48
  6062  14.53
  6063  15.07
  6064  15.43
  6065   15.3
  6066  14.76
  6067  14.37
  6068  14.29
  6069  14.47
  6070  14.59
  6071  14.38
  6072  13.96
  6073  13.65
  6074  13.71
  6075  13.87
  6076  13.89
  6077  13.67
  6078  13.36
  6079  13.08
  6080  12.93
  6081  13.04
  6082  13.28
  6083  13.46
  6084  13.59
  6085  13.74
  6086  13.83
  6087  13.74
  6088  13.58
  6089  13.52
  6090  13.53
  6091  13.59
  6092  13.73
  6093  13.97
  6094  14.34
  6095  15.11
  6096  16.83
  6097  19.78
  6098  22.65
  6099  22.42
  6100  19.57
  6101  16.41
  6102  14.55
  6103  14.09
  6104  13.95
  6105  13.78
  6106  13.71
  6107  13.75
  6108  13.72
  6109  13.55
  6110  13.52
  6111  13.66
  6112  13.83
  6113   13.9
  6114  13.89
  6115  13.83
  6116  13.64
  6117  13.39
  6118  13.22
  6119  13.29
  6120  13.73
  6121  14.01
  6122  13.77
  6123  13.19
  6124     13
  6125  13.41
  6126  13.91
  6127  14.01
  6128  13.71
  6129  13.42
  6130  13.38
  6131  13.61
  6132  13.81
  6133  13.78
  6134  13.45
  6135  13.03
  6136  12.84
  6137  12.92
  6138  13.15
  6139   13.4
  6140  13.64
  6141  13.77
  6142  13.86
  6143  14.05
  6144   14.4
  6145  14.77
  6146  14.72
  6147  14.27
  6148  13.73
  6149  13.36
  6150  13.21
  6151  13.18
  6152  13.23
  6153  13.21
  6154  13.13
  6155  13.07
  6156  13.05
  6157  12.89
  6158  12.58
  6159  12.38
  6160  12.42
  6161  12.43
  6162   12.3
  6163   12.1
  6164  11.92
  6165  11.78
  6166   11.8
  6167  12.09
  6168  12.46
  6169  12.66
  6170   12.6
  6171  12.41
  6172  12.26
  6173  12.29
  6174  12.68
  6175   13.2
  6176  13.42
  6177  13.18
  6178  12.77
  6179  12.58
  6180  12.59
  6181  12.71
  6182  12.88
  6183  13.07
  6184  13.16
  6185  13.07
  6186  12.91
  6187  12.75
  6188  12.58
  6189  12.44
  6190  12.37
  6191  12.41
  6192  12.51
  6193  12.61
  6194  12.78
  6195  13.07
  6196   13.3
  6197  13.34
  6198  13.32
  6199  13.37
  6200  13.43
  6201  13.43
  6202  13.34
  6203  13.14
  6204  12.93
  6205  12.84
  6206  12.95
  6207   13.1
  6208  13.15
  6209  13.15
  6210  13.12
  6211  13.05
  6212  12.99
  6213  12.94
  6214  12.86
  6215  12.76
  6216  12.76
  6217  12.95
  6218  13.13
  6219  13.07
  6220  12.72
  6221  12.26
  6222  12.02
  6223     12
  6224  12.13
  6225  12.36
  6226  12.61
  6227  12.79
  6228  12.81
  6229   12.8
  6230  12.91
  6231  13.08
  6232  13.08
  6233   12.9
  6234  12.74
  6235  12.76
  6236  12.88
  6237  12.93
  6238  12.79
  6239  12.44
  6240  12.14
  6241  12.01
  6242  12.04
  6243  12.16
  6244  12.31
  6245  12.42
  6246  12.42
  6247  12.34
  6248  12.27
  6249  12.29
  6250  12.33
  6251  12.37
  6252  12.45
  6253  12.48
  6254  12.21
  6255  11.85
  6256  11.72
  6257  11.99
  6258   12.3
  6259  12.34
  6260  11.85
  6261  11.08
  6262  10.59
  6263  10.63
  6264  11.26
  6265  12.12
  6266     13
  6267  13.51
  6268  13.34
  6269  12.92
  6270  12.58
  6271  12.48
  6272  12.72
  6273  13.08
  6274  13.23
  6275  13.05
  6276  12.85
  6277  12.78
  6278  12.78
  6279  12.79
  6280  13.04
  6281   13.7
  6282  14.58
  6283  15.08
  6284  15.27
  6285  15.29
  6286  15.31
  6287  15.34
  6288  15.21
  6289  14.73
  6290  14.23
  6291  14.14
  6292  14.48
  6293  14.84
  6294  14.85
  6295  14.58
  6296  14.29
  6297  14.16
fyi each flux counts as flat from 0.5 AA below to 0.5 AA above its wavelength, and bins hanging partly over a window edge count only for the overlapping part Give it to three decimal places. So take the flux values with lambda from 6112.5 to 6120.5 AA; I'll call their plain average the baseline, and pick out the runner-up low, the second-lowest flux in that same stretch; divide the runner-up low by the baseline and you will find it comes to 0.976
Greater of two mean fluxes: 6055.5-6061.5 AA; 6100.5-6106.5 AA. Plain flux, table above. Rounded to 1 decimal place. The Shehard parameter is 15.3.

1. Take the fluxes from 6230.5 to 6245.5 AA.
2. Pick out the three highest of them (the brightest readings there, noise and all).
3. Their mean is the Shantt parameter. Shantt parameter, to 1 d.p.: 13.0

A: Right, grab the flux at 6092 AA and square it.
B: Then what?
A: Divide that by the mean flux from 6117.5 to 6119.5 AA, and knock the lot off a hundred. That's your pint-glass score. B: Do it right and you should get 85.8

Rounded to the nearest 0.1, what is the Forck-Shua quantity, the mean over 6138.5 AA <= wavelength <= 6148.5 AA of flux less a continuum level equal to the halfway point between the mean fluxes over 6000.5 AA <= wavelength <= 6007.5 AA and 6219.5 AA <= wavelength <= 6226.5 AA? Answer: 1.2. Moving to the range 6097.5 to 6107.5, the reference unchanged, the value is 3.6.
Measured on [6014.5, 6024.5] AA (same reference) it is 0.6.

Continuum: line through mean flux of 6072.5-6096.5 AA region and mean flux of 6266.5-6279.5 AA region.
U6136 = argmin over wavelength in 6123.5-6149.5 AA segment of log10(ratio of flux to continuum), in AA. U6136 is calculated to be 6136 AA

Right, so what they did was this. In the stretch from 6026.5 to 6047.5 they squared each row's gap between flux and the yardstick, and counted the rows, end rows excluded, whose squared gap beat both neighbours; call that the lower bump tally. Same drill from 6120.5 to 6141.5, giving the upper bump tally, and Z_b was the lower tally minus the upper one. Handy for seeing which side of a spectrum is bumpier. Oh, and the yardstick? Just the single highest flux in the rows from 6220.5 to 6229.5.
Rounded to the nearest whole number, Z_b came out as 1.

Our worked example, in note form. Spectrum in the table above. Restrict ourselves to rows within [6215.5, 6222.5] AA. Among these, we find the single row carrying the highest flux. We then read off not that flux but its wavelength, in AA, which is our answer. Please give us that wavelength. 6218 AA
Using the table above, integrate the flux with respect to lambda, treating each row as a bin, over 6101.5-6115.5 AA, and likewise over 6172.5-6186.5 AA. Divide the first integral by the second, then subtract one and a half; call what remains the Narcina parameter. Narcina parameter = -0.427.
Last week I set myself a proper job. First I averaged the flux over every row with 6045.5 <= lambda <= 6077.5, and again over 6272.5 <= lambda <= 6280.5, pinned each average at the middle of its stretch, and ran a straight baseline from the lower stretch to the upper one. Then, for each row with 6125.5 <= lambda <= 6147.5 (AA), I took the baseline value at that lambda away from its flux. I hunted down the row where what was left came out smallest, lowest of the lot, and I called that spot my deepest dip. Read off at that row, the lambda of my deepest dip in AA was 6136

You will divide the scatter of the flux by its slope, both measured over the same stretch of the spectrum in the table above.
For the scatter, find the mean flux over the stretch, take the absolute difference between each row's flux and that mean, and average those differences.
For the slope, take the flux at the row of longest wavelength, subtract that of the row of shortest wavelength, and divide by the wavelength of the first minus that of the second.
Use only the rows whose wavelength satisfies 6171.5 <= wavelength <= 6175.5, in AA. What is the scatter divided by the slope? 1.1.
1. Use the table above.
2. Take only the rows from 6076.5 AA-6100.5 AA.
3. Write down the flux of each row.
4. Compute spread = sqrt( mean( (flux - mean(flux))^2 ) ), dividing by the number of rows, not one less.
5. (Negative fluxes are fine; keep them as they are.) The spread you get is 2.9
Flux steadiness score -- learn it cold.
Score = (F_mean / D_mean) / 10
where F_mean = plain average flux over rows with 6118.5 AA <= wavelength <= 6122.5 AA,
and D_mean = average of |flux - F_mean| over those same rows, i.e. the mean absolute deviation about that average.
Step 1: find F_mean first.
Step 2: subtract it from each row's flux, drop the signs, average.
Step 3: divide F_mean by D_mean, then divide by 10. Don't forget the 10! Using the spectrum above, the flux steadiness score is 7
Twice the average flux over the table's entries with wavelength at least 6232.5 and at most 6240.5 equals 25.4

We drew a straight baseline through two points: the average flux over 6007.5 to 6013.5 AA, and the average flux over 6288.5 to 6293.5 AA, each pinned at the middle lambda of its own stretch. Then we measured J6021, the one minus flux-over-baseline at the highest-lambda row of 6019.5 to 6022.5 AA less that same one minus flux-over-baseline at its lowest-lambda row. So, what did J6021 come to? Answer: -0.087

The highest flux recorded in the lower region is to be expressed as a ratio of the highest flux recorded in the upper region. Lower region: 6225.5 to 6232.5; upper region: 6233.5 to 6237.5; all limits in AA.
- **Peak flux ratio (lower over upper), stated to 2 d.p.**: 1.01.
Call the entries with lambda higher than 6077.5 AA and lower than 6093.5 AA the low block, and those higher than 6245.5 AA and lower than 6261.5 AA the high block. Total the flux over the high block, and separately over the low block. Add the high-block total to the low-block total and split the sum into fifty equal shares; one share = 8.2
